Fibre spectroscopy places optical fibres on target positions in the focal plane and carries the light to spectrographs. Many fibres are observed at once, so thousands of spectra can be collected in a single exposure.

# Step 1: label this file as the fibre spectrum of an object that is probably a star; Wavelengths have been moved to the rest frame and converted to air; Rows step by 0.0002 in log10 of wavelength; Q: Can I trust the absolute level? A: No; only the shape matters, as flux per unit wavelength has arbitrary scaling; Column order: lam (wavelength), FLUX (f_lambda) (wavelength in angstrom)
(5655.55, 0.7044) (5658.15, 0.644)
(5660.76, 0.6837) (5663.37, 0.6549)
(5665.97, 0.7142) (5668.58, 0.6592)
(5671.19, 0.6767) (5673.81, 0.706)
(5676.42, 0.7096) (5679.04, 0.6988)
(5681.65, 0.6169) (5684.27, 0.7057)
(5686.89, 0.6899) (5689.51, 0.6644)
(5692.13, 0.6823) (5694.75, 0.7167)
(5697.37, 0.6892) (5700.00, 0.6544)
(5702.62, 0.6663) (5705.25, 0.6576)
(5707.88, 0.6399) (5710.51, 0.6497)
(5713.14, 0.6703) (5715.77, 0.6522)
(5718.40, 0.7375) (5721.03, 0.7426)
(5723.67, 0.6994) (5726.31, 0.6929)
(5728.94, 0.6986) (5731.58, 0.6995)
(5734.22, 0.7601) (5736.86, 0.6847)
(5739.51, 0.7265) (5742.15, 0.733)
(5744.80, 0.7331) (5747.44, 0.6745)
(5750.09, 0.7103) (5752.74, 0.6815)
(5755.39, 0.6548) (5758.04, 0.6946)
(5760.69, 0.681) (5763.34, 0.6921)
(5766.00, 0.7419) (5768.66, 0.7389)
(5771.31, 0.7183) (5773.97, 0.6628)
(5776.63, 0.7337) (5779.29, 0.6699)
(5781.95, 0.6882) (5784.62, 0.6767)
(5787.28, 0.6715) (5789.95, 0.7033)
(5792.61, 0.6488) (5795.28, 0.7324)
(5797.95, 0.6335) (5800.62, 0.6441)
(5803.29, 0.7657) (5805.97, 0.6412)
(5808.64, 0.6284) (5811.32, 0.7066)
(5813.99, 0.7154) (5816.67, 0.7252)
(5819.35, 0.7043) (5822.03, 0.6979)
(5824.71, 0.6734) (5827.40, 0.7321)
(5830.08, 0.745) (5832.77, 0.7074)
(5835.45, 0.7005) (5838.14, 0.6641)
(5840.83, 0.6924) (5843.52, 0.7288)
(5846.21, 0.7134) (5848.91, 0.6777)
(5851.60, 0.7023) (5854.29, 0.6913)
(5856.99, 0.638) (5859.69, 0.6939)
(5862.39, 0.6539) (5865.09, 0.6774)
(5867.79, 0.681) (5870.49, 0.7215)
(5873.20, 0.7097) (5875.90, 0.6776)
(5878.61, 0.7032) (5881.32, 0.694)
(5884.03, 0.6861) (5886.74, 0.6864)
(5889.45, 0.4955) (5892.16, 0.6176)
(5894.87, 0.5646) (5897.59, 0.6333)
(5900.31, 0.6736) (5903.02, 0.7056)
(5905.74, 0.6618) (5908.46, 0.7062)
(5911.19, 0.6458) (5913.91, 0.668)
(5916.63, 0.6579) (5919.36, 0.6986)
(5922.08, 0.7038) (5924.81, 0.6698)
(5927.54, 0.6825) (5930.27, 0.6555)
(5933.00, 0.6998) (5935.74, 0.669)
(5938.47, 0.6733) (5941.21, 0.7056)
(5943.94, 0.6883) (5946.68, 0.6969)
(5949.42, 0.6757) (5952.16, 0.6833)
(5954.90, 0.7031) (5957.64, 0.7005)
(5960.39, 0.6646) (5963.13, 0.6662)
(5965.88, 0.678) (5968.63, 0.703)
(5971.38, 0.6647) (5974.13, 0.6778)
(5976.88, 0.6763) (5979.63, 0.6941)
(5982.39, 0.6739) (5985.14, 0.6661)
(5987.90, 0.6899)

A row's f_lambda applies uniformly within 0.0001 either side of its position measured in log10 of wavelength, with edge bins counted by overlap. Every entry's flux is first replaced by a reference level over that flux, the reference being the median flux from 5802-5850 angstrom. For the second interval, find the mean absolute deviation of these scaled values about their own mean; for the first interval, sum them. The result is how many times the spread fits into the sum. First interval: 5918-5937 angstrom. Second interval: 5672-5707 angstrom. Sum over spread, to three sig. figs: 205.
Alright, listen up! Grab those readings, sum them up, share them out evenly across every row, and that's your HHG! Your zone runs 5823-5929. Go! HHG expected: 0.678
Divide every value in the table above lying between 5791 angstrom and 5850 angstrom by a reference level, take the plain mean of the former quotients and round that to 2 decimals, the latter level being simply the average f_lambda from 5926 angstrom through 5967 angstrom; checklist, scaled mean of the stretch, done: 1.02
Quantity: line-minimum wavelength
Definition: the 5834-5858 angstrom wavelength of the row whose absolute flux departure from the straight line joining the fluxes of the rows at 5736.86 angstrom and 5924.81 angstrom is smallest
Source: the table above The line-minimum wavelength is 5848.91 angstrom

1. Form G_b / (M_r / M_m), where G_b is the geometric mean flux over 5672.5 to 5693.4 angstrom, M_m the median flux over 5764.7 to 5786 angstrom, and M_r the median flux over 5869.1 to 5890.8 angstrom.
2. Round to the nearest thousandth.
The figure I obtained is 0.696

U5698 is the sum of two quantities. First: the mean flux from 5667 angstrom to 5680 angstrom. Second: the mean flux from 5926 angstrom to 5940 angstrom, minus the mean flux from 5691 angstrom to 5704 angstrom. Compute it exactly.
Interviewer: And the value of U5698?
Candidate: 0.684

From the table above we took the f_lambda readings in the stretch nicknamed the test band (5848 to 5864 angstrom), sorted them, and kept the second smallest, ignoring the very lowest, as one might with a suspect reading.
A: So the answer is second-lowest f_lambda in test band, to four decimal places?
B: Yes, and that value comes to 0.6539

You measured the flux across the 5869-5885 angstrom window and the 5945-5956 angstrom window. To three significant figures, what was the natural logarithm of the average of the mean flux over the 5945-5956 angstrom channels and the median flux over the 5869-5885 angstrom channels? -0.365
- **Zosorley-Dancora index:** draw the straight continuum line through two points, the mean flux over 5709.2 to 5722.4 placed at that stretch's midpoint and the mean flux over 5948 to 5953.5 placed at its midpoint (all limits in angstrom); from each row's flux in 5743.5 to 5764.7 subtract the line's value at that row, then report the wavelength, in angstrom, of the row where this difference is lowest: 5755.39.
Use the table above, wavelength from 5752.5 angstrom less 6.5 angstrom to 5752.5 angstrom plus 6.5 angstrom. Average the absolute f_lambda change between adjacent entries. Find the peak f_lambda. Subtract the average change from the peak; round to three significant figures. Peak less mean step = 0.678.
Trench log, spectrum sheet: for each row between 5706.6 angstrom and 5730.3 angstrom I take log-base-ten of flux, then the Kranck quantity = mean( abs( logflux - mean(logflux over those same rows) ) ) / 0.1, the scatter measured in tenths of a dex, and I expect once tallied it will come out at 0.19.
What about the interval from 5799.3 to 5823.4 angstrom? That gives 0.23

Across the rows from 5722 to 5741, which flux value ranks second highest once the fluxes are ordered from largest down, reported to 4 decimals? 0.7265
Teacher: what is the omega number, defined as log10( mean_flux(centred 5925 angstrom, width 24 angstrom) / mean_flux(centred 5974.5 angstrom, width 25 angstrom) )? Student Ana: 0.0003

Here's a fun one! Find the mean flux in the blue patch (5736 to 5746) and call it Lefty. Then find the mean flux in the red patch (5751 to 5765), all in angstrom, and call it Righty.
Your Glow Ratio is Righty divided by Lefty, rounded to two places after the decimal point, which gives 0.95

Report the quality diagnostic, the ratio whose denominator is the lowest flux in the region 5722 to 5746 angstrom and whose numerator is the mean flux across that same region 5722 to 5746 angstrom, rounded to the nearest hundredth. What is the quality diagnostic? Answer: 1.04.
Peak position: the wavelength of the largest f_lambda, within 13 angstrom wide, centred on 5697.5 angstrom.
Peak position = 5694.75 angstrom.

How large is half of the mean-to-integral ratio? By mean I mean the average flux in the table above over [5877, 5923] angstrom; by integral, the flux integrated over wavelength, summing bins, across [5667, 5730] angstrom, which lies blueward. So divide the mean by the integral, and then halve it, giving 0.0077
